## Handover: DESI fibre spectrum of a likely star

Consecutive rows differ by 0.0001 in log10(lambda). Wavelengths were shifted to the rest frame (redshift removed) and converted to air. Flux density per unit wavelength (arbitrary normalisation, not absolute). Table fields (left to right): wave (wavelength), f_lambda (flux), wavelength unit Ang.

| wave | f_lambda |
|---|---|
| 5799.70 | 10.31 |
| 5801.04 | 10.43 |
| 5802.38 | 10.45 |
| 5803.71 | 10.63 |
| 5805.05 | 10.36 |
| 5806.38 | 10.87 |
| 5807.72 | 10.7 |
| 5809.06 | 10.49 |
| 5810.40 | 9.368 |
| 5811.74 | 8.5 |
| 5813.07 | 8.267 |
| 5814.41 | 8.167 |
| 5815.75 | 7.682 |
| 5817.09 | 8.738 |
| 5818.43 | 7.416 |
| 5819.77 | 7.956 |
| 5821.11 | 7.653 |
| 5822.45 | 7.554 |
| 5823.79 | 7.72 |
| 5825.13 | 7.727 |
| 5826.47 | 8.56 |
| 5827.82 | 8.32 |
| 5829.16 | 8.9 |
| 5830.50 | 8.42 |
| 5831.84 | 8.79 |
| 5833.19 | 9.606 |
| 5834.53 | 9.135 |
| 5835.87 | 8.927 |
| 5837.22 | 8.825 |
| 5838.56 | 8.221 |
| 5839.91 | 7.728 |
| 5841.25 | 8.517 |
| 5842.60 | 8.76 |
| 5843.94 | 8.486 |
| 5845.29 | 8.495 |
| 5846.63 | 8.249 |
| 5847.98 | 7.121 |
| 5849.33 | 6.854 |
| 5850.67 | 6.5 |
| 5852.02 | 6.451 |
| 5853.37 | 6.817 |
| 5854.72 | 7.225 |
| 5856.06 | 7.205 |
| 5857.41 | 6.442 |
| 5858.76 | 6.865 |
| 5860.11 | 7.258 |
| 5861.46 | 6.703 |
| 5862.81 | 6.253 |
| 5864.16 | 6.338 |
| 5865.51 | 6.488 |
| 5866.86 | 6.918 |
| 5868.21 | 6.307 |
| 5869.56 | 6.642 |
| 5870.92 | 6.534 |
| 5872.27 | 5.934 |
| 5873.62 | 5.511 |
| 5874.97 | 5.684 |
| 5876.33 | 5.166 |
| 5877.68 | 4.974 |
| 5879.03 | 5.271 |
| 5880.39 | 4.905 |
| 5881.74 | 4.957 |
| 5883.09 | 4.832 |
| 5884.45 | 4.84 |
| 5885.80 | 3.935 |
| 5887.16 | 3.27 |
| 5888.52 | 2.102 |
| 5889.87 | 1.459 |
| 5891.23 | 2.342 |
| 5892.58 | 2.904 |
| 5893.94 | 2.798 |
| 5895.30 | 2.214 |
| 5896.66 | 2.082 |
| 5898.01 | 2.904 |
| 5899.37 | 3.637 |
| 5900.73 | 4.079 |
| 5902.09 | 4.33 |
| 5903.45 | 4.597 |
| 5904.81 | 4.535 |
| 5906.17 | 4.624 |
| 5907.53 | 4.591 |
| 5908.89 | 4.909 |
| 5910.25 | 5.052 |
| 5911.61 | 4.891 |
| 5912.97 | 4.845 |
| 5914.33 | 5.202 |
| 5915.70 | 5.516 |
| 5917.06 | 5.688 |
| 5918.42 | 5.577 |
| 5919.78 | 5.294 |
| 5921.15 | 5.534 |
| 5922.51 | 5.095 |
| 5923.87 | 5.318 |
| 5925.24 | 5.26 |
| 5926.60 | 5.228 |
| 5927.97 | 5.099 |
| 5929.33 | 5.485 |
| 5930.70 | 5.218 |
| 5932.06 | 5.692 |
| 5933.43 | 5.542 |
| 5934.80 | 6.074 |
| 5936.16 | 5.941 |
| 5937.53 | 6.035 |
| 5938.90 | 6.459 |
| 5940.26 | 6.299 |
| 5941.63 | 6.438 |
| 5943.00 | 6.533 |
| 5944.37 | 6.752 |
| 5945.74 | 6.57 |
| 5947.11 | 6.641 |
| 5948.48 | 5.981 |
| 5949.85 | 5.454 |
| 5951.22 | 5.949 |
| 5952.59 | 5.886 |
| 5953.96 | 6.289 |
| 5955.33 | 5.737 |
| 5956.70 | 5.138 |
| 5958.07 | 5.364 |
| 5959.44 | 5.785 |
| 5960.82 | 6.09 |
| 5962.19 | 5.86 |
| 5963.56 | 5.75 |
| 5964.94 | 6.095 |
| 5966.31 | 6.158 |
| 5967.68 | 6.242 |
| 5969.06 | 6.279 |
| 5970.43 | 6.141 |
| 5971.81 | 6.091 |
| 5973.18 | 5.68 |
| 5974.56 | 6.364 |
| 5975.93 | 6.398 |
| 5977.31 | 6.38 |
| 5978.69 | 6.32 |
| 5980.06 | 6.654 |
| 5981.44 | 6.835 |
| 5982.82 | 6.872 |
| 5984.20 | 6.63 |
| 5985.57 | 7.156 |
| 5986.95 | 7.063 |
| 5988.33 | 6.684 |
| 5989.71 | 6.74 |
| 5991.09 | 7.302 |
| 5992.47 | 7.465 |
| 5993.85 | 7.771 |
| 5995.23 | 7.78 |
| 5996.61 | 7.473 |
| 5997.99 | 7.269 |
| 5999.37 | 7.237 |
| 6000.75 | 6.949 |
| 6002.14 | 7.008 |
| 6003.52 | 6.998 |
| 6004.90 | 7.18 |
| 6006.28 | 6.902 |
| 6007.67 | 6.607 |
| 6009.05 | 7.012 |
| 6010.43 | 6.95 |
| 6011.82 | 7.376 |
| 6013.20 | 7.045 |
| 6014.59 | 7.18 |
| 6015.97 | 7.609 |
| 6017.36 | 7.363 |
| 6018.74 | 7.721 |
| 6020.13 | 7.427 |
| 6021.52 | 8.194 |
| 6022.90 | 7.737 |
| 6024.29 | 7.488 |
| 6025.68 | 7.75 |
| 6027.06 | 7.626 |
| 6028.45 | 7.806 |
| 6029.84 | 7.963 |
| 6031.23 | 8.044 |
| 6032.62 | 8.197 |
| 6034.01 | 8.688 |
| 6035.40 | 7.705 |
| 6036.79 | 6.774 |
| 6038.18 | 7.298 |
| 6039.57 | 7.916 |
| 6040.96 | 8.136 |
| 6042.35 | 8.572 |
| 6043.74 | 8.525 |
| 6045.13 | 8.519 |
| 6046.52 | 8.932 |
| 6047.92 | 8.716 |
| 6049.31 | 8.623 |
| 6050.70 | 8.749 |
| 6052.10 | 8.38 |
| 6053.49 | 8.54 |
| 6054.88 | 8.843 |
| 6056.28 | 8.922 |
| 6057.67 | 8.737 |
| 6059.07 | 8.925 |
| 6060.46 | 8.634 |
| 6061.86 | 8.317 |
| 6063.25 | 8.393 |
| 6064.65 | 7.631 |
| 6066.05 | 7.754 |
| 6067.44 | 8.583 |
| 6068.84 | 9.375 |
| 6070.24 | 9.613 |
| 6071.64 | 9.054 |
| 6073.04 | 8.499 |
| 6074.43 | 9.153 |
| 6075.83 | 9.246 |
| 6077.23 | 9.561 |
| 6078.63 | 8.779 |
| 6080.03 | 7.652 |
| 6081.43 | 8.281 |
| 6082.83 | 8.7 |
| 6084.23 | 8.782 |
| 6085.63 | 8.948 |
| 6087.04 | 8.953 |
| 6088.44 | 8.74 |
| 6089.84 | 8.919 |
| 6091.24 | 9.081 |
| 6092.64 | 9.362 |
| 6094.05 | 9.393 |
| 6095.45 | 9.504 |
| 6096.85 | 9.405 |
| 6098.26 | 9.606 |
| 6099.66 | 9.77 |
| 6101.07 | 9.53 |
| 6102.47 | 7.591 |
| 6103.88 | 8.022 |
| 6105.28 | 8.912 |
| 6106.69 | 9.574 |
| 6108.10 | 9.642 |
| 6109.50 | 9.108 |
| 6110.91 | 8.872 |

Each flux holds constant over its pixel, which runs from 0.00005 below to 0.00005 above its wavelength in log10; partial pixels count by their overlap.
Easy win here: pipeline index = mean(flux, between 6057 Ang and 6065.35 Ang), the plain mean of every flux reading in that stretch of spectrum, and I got 8.4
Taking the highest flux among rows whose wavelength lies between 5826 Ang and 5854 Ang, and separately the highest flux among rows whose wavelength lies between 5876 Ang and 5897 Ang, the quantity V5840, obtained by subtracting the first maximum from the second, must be -4.3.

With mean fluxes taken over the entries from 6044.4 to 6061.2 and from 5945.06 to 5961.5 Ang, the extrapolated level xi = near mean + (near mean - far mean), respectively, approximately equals 12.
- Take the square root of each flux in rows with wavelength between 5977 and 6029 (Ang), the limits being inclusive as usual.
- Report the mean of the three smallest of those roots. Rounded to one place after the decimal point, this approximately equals 2.5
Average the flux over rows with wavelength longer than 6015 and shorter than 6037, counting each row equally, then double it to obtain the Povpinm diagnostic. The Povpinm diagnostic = 15.5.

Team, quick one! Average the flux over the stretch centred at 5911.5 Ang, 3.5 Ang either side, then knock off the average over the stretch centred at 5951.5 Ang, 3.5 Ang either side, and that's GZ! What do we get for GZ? -0.9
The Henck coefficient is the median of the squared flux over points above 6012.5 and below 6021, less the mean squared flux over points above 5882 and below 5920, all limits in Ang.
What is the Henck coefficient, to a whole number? 37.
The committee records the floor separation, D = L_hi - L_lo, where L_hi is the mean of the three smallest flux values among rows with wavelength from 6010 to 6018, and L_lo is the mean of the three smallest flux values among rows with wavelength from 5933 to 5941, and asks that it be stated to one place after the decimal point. 1.2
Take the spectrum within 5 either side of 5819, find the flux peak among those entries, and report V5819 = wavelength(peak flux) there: 5817.09 Ang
